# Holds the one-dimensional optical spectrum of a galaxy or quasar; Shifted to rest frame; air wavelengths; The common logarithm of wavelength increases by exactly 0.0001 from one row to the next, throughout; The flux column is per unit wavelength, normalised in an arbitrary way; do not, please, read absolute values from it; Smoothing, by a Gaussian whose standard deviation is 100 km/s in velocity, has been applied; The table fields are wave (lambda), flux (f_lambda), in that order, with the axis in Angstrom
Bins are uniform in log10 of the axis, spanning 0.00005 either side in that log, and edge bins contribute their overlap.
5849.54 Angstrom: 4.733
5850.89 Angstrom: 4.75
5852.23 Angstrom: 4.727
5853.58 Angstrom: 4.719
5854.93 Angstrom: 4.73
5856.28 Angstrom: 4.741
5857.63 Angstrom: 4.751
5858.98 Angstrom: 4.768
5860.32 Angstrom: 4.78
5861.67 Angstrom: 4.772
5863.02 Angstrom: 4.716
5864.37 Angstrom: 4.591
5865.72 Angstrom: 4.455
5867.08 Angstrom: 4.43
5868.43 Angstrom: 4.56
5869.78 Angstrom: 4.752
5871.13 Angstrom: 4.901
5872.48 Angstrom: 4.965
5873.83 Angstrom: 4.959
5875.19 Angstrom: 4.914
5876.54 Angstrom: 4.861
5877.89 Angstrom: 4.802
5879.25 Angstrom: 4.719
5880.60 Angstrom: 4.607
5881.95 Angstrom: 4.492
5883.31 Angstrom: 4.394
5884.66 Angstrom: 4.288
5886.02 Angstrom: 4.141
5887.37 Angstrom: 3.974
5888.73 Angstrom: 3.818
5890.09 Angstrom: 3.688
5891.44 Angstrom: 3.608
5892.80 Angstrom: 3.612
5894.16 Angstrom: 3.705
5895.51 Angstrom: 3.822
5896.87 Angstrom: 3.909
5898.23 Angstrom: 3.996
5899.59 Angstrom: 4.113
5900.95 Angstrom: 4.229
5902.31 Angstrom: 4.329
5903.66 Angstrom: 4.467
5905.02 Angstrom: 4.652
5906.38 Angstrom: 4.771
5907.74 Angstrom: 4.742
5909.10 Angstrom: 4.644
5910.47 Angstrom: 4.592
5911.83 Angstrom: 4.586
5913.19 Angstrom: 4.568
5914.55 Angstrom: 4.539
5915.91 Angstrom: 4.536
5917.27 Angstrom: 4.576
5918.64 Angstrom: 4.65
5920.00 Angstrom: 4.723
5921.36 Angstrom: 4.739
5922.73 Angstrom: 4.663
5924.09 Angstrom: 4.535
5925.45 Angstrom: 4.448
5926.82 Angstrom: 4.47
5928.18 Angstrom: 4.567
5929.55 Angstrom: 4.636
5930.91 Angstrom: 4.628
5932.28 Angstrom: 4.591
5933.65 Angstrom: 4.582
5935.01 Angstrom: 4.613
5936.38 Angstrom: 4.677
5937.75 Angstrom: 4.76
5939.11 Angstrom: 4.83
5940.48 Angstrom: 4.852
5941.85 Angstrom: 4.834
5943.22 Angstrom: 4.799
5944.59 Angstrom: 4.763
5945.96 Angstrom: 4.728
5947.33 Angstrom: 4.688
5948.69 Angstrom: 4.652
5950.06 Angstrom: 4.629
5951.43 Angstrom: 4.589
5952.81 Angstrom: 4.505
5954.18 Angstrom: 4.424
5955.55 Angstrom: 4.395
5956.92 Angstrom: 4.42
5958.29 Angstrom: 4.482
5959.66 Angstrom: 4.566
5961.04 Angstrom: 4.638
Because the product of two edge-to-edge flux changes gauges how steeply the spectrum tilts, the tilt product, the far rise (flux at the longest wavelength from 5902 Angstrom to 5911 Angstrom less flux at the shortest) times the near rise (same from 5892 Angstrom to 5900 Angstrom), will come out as 0.13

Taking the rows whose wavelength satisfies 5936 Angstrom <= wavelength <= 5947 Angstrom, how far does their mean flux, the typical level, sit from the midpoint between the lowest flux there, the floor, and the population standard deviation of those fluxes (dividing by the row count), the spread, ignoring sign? 2.41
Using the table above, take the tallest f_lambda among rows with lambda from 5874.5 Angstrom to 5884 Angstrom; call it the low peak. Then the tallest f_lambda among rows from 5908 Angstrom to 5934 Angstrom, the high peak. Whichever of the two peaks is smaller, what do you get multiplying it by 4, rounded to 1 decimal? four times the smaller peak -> 19.0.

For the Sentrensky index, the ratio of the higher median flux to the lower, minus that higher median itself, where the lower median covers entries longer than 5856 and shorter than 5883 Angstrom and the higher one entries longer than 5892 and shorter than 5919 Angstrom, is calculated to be -3.58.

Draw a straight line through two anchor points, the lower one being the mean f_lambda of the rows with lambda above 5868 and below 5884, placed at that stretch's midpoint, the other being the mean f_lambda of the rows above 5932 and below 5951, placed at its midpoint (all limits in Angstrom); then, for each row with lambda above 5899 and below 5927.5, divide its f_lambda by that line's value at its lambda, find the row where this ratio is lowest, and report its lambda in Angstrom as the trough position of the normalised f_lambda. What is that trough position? 5899.59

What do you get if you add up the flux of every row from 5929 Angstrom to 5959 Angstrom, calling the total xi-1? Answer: 102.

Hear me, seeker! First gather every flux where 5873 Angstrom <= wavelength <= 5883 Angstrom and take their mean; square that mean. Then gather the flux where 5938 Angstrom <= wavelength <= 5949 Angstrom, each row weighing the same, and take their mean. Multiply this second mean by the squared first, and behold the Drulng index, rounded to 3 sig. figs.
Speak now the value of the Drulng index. 108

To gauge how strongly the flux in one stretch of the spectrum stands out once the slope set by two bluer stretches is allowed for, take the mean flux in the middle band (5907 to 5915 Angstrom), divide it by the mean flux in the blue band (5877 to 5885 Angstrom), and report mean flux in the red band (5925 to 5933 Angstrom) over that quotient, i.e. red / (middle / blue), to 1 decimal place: 4.5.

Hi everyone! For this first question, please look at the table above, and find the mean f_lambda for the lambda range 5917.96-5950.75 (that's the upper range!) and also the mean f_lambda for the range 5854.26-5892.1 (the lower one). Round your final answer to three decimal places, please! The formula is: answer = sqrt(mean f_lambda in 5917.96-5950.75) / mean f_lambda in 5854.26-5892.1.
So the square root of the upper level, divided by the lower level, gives 0.476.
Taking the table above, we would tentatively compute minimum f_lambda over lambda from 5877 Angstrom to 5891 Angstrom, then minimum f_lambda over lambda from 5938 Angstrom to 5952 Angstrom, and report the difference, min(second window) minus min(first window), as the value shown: 0.90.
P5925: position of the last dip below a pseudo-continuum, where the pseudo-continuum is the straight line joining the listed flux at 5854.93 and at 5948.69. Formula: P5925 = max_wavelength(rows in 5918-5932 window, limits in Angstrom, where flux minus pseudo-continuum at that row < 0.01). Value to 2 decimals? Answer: 5930.91 Angstrom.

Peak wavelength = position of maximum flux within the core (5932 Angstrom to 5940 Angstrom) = 5939.11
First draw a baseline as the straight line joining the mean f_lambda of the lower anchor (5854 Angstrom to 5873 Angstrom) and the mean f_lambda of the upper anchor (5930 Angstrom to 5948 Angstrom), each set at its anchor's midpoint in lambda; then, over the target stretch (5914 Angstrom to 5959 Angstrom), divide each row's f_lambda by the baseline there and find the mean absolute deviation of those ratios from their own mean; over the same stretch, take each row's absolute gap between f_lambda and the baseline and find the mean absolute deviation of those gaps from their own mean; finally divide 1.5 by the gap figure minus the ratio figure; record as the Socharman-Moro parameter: 31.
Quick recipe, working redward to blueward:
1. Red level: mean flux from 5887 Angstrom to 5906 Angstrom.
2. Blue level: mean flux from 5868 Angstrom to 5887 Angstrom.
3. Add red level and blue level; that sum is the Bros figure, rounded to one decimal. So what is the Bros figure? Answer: 8.7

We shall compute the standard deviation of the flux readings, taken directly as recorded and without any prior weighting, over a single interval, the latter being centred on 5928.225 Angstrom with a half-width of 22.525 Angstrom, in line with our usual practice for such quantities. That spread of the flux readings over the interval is 0.10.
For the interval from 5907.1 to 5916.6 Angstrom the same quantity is 0.07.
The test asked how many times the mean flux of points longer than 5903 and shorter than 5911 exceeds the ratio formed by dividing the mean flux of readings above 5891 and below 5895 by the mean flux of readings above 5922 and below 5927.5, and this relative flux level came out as 5.8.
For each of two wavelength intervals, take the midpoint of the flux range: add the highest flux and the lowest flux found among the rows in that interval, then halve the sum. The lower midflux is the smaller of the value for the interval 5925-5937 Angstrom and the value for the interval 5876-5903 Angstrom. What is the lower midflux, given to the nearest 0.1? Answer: 4.2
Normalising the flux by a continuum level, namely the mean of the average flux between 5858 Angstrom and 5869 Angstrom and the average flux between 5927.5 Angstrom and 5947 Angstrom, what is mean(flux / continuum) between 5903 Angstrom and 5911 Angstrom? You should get 0.99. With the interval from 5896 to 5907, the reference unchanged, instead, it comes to 0.92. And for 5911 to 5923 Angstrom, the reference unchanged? 0.99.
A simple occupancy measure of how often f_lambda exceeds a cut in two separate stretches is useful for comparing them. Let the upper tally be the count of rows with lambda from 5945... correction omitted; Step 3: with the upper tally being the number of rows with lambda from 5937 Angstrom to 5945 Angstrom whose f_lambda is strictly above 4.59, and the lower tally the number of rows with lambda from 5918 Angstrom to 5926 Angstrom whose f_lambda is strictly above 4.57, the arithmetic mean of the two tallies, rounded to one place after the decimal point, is 5.0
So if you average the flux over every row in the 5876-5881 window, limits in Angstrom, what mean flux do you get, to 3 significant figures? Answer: 4.75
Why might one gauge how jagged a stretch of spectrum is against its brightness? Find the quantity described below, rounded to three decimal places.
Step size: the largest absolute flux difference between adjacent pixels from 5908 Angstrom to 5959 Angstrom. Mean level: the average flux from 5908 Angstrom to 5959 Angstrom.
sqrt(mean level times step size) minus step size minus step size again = 0.513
